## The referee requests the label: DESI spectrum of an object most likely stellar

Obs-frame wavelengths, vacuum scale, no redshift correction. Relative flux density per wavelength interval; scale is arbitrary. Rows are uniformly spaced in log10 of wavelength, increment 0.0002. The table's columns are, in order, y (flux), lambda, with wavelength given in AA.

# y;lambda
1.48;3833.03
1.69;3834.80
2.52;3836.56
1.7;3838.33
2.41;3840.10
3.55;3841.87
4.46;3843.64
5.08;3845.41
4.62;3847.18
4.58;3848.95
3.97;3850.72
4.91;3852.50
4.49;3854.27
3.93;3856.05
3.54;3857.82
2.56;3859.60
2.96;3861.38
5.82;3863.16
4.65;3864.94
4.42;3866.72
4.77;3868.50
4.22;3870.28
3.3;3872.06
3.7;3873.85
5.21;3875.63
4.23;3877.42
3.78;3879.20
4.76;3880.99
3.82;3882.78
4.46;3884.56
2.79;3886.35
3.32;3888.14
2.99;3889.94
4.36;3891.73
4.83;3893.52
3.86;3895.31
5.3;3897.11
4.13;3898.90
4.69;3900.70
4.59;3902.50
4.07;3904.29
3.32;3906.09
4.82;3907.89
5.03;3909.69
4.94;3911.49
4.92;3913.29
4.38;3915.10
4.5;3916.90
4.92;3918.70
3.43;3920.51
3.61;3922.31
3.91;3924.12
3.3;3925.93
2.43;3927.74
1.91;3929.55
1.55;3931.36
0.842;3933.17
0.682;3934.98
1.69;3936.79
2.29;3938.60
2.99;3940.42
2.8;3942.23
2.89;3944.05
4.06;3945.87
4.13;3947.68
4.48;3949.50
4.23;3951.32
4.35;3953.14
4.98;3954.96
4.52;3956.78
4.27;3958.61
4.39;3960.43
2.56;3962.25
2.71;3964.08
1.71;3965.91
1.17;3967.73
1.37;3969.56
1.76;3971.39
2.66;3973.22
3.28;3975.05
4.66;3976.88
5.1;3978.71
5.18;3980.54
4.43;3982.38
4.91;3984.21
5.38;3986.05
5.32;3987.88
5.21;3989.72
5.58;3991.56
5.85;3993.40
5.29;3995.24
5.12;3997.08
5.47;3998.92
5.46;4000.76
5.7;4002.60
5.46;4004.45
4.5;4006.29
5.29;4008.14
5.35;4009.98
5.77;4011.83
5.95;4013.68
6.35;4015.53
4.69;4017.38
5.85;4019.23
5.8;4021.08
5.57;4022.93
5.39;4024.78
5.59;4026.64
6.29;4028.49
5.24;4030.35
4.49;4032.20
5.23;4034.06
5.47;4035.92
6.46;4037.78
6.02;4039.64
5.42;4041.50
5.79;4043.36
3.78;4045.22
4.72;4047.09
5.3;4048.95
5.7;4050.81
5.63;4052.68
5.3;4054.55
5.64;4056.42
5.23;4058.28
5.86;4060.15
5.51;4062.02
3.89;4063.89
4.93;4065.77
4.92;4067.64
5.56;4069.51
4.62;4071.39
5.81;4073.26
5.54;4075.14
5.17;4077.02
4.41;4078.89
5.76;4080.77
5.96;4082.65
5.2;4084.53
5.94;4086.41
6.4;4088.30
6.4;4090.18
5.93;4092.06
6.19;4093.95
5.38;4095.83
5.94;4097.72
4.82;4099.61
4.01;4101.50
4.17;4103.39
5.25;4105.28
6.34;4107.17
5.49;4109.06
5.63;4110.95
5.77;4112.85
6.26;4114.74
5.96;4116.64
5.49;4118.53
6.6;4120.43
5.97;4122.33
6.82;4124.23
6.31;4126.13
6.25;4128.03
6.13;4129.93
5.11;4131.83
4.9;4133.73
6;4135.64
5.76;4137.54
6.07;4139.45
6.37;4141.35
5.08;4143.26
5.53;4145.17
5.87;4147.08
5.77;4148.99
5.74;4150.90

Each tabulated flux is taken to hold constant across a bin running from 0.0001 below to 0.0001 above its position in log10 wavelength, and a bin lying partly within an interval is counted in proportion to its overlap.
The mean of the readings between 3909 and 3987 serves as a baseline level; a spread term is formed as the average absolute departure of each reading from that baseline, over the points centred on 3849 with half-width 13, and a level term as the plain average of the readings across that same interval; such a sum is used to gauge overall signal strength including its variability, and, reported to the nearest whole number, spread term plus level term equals 5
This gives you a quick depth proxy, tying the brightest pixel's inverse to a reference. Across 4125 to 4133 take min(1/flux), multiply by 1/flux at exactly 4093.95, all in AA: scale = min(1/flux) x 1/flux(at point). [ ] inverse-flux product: 0.03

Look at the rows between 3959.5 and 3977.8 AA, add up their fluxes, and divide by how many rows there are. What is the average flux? 2.6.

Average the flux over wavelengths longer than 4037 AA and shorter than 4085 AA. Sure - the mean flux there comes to 5.3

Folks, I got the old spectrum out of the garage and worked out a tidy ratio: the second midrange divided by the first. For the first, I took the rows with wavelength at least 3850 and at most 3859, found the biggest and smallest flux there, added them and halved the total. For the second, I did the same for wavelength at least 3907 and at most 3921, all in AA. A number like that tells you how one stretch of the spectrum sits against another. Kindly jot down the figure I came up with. 1.00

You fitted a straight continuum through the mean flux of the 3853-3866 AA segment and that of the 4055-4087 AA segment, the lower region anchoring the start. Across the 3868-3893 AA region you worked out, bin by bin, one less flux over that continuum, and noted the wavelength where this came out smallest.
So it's 3875.63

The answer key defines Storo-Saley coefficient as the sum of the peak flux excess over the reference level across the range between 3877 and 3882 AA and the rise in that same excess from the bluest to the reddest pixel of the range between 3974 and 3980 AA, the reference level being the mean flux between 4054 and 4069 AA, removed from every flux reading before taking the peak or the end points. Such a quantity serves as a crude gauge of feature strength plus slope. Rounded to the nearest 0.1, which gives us 1.4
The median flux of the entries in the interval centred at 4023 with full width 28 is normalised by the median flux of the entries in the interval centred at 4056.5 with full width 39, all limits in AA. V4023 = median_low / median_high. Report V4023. 1.0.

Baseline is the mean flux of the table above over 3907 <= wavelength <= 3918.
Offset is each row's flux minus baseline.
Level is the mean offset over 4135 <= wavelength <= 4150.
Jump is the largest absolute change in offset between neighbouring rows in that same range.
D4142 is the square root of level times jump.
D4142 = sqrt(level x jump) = 1.2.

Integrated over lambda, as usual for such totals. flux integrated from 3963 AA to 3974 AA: 21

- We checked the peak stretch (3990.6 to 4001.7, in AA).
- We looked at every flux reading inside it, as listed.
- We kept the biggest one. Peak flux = 5.85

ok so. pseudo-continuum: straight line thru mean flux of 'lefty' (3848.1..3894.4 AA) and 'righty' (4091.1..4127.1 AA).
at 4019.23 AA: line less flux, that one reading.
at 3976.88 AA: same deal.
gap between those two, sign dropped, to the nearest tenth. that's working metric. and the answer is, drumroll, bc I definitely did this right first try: 0.9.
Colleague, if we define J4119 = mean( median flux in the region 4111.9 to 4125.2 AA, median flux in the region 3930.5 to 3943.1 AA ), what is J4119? 3.8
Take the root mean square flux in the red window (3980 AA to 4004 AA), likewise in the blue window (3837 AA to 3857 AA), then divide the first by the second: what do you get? 1.3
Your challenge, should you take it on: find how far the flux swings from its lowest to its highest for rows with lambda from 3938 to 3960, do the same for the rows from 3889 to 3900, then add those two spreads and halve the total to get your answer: 2.5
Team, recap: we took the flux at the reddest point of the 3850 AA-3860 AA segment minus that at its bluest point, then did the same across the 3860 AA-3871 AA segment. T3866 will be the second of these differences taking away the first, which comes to 3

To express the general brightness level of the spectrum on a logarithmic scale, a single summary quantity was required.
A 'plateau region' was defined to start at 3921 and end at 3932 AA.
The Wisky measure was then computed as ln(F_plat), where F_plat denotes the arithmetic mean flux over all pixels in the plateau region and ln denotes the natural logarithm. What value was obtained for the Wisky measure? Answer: 1.0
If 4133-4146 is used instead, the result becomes 1.7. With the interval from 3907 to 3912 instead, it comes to 1.6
